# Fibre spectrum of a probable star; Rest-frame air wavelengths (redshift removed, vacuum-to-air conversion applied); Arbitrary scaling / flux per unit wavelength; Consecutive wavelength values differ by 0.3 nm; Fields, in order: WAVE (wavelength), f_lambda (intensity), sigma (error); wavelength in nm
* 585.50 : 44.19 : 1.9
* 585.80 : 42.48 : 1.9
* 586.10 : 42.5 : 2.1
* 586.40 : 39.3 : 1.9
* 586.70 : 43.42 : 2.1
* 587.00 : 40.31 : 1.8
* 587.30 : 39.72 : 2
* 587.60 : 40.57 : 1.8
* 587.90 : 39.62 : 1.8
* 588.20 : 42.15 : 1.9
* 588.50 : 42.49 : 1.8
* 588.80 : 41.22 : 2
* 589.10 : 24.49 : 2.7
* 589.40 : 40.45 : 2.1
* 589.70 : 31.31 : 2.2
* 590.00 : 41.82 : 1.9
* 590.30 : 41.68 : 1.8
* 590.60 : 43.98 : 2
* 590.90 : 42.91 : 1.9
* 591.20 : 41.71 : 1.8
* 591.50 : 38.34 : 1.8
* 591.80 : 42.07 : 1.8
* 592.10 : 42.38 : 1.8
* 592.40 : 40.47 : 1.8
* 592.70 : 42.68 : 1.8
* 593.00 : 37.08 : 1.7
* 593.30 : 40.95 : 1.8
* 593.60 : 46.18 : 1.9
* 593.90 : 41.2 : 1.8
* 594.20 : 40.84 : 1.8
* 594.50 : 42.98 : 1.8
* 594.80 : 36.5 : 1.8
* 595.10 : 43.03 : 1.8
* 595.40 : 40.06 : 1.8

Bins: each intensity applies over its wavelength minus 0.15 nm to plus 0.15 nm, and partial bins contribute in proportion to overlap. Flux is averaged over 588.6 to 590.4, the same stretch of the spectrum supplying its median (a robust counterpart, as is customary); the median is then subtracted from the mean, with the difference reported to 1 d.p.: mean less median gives -4.0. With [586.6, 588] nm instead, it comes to 0.4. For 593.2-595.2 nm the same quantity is 0.5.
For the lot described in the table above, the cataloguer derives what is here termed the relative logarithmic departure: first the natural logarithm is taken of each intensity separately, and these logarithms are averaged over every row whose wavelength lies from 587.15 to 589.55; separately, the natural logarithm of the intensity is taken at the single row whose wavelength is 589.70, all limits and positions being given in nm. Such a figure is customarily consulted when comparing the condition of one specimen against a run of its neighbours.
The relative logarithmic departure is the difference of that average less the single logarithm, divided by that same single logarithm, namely 0.0588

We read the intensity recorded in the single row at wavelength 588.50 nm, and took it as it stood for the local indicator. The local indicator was 42.49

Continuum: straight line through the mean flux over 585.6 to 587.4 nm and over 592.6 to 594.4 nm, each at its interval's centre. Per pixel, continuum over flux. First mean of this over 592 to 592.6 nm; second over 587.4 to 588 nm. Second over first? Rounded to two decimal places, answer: 1.03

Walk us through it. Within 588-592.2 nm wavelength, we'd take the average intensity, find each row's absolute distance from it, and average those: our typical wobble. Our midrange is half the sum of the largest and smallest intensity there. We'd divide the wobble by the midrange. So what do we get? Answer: 0.105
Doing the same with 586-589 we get 0.030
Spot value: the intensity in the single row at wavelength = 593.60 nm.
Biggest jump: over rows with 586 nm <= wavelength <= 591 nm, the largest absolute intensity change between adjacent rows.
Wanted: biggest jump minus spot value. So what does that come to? -29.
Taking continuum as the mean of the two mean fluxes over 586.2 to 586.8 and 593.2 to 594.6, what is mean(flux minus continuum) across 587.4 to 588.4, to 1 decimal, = -1.1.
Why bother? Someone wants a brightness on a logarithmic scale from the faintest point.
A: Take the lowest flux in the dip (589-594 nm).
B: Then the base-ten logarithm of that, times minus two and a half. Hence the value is -3.47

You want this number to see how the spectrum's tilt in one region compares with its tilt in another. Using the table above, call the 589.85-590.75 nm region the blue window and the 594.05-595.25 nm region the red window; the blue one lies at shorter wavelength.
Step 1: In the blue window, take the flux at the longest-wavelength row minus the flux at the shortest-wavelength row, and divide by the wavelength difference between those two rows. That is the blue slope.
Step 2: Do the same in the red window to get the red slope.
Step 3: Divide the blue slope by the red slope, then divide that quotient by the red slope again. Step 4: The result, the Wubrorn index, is 0.6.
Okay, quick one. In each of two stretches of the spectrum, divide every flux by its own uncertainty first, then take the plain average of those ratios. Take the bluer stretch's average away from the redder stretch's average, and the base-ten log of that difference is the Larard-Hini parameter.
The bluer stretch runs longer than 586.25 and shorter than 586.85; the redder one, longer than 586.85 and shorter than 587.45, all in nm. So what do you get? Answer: -0.3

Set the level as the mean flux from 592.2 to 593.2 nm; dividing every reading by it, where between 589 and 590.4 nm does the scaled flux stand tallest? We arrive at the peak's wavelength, 590.00 nm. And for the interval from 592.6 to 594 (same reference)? 593.60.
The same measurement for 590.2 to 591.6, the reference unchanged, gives 590.60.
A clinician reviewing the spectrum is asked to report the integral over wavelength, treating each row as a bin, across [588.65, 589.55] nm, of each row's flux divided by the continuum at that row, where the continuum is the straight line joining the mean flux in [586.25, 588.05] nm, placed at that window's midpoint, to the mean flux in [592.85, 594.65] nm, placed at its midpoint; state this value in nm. 0.78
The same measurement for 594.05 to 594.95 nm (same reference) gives 0.87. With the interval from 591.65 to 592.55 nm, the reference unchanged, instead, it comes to 0.91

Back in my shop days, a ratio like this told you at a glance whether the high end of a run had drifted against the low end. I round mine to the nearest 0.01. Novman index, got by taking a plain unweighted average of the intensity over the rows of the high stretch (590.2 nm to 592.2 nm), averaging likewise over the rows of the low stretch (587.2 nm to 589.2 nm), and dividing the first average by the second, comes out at 1.08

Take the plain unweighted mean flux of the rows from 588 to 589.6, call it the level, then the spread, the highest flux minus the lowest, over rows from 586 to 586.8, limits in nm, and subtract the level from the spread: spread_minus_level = -34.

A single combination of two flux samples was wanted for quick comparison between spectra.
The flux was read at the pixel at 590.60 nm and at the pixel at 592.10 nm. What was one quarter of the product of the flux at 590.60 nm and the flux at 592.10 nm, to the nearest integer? 466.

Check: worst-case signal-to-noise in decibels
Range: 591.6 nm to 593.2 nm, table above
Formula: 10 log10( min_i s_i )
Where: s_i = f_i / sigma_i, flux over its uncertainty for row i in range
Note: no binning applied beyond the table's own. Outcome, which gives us 13.4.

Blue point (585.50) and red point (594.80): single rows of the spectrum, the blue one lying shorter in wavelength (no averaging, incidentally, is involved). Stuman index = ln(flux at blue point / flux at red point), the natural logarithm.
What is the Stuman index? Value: 0.19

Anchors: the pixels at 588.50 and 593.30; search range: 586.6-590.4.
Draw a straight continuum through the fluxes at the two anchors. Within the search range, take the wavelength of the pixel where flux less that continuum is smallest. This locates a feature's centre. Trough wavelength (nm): 589.10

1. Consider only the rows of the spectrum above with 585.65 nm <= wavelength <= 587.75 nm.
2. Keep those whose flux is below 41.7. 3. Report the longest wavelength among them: 587.60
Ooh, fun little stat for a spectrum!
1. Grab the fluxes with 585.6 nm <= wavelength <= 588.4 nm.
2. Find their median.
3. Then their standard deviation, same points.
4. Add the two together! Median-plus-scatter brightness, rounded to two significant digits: 42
